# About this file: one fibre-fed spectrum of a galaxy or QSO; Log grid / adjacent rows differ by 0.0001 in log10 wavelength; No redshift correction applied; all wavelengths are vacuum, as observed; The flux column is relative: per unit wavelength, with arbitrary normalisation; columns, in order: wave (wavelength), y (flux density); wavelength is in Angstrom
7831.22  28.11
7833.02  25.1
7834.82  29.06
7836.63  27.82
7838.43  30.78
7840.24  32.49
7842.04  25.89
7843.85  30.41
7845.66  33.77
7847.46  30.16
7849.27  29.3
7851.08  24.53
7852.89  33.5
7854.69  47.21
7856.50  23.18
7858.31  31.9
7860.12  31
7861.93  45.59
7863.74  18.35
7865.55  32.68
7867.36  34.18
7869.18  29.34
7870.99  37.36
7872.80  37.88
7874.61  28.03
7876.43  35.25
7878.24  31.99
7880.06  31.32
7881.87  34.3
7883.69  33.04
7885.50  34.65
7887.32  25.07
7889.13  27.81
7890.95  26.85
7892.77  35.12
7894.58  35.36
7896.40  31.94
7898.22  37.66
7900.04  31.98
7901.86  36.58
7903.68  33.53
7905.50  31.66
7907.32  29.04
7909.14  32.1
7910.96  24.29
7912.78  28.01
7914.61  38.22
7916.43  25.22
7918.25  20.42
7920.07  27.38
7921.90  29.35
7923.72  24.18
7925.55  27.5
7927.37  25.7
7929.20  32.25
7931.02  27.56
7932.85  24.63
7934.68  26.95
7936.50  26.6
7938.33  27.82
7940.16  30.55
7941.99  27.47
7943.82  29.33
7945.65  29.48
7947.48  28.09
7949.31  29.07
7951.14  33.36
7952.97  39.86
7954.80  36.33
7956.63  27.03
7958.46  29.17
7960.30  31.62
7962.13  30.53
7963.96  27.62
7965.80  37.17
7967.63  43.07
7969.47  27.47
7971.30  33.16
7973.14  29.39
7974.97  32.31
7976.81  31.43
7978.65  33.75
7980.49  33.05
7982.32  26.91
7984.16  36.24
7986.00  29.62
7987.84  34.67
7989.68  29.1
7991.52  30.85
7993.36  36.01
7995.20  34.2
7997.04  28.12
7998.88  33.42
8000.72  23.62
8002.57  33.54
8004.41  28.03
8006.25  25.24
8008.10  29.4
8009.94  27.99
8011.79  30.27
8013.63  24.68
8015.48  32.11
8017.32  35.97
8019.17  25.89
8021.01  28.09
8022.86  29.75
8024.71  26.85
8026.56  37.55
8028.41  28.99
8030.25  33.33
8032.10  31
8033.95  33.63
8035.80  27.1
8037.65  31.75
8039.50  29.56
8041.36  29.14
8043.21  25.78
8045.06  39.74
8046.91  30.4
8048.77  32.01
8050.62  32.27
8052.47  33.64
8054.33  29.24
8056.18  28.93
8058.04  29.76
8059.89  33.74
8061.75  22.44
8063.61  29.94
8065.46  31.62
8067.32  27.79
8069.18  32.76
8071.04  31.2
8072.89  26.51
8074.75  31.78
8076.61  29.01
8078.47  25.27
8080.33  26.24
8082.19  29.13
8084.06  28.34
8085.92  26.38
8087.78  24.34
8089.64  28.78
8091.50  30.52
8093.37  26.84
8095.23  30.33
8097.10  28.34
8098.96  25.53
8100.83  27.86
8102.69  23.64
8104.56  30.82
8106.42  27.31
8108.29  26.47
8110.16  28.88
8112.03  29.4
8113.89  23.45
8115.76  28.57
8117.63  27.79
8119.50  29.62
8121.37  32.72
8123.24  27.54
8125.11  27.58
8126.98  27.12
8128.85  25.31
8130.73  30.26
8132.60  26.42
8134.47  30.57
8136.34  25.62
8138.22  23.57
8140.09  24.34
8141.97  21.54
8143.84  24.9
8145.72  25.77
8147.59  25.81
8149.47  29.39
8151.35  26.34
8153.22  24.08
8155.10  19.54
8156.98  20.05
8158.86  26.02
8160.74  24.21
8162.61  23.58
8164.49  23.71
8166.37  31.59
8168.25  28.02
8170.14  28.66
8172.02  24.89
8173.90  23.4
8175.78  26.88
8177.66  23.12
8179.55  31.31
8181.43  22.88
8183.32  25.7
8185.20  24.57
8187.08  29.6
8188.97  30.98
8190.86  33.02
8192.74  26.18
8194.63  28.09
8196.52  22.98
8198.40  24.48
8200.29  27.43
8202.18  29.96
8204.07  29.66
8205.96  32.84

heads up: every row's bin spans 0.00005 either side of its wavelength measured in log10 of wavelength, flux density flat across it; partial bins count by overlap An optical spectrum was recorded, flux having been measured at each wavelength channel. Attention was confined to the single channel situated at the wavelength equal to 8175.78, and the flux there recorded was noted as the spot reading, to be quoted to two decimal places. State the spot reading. 26.88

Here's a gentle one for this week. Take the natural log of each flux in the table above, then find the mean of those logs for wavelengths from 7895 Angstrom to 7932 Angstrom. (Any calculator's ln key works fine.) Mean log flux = 3.38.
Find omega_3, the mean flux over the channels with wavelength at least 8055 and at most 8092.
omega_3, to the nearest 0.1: 28.7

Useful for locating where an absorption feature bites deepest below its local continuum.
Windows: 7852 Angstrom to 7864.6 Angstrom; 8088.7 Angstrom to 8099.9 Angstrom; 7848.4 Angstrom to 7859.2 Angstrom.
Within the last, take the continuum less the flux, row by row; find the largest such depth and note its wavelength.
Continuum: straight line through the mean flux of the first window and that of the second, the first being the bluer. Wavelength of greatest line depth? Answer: 7856.50 Angstrom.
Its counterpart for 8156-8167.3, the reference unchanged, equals 8156.98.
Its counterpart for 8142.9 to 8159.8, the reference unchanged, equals 8155.10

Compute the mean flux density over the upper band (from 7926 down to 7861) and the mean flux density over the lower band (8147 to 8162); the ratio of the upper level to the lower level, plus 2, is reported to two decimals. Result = 3.28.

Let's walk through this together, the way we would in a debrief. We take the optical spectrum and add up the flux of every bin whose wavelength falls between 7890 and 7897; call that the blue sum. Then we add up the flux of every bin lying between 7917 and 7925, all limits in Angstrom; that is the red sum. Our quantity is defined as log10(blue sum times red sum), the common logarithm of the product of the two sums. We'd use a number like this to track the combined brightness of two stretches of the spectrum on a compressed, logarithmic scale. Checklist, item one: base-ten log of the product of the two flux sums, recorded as 4.12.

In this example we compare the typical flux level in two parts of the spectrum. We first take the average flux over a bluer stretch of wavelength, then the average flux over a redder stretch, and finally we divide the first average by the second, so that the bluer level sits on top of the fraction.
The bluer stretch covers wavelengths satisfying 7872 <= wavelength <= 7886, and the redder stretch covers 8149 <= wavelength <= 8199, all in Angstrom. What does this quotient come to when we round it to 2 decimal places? 1.28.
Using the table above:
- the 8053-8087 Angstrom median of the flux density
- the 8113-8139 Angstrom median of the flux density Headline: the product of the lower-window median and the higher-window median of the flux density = 801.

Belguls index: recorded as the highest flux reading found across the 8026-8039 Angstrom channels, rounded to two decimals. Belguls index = 37.55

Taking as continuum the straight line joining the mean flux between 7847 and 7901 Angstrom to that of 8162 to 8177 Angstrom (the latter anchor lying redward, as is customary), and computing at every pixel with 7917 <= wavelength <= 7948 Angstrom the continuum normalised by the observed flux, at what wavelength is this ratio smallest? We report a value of 7929.20 Angstrom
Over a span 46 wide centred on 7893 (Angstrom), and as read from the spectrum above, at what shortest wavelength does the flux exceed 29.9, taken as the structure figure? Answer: 7870.99 Angstrom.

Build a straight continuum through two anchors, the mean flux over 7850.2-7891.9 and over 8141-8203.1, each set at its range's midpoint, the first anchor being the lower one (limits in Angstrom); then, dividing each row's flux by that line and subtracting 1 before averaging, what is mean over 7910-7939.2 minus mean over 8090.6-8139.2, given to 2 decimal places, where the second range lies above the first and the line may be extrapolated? -0.14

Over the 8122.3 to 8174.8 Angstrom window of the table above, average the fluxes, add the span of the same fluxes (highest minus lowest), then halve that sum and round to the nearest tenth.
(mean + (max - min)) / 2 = 18.9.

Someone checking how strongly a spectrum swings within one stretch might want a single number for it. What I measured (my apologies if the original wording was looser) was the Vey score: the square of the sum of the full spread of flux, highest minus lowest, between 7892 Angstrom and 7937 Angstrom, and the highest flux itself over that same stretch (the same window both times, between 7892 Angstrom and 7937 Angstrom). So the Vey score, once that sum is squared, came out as 3138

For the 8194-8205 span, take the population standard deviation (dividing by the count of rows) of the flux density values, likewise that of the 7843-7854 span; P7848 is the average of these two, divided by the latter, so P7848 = 0.92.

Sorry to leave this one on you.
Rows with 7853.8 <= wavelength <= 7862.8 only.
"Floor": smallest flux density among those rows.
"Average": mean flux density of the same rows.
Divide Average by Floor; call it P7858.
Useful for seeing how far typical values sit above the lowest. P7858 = 1.54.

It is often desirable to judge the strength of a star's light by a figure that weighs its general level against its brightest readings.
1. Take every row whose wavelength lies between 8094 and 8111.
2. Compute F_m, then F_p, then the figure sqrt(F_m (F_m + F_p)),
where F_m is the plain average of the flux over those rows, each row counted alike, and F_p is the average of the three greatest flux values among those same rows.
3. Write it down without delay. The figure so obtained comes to 40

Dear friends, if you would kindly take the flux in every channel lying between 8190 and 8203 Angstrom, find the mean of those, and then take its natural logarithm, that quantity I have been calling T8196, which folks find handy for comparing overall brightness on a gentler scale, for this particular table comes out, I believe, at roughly 3.31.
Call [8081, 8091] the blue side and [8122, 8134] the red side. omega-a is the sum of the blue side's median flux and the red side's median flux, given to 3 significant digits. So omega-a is 55.7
